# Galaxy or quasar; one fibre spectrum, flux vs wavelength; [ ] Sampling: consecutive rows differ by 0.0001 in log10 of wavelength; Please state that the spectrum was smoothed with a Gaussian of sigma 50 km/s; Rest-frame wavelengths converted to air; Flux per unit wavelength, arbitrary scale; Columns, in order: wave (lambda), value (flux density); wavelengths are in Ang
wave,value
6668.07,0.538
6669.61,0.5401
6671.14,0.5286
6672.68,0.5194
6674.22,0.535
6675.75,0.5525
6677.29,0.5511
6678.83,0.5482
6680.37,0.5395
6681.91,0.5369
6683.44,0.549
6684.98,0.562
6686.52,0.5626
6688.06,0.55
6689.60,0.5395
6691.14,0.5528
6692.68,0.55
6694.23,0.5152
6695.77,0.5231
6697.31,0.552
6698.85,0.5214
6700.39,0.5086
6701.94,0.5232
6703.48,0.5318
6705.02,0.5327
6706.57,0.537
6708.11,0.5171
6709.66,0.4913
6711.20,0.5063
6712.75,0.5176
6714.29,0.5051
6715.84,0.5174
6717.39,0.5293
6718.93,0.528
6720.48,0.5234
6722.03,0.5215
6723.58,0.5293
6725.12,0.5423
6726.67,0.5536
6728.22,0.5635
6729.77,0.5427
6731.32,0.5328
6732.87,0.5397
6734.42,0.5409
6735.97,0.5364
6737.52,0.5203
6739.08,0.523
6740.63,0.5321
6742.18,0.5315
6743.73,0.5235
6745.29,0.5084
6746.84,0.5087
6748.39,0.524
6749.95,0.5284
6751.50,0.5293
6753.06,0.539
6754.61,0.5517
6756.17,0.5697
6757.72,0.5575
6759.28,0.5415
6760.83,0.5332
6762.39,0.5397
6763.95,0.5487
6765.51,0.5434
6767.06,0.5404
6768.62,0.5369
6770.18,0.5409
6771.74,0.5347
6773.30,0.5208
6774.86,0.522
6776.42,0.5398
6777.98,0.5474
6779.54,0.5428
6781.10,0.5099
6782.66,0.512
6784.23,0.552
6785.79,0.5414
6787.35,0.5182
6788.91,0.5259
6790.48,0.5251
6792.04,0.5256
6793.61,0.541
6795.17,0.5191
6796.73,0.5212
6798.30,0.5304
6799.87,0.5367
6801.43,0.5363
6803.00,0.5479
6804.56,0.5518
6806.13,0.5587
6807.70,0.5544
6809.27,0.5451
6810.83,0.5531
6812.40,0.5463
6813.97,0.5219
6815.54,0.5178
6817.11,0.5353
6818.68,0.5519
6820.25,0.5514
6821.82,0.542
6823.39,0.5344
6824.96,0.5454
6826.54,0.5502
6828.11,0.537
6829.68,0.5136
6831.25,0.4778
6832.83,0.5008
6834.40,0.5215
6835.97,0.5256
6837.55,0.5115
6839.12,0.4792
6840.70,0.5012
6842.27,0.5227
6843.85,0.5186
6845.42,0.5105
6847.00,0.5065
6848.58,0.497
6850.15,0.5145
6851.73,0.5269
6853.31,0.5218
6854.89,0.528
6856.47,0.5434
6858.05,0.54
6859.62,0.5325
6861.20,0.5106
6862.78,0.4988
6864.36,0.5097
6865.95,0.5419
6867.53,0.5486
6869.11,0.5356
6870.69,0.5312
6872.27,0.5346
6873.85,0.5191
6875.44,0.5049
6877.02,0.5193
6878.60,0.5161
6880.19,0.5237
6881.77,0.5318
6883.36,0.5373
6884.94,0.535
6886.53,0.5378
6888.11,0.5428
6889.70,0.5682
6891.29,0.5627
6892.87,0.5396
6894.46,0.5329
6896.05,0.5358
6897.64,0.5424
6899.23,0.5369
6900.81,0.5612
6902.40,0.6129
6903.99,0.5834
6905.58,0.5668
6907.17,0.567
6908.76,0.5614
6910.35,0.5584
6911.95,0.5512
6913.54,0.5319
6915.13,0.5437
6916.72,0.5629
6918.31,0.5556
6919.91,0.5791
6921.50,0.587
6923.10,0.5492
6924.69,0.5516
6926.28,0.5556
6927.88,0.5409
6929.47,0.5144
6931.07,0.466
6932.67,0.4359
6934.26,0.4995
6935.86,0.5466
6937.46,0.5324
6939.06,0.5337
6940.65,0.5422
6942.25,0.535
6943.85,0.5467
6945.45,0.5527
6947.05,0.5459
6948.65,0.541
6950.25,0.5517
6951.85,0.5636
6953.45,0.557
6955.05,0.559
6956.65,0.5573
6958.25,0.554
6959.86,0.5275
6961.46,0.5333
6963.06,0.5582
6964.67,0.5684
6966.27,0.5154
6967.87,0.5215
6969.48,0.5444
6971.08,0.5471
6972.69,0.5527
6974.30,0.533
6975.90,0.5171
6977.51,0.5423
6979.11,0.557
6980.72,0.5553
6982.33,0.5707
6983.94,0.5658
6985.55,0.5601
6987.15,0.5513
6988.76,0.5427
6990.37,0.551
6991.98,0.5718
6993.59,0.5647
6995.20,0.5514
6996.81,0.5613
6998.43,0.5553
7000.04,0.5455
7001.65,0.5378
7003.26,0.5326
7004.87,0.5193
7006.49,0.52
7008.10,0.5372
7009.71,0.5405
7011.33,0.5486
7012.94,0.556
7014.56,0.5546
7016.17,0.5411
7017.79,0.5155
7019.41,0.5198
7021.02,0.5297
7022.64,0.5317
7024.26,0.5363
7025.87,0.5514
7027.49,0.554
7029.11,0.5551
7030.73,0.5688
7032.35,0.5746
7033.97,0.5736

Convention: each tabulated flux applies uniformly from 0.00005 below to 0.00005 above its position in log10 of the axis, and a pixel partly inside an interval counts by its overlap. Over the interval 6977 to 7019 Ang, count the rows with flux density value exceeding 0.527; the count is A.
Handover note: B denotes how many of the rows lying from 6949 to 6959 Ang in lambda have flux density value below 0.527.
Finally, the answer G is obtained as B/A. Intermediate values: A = 23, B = 0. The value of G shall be 0.0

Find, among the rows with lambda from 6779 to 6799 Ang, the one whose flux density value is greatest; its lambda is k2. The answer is 6784.23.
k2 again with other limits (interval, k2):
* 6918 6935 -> 6921.50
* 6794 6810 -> 6806.13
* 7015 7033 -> 7032.35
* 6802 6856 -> 6806.13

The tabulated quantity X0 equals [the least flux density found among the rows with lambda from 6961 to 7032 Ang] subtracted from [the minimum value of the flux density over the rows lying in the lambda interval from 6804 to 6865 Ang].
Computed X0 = -0.04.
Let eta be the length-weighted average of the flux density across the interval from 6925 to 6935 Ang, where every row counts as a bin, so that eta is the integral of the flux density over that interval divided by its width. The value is 0.505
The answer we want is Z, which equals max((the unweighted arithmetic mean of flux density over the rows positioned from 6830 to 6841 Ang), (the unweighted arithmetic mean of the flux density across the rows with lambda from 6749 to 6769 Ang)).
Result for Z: 0.543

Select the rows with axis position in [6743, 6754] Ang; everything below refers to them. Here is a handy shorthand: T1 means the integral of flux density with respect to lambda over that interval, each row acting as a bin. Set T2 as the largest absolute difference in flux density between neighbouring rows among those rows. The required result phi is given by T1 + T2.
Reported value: 5.77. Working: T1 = 5.76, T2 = 0.015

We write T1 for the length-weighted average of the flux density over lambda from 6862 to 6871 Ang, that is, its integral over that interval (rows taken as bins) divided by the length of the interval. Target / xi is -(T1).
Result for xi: -0.527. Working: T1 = 0.527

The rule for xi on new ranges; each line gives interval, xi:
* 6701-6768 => -0.532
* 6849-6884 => -0.526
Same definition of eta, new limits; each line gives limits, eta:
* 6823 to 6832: 0.526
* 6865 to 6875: 0.533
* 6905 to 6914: 0.556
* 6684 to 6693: 0.553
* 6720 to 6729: 0.540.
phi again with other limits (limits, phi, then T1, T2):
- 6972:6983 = 6.04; 6.01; 0.025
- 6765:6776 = 5.89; 5.88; 0.014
